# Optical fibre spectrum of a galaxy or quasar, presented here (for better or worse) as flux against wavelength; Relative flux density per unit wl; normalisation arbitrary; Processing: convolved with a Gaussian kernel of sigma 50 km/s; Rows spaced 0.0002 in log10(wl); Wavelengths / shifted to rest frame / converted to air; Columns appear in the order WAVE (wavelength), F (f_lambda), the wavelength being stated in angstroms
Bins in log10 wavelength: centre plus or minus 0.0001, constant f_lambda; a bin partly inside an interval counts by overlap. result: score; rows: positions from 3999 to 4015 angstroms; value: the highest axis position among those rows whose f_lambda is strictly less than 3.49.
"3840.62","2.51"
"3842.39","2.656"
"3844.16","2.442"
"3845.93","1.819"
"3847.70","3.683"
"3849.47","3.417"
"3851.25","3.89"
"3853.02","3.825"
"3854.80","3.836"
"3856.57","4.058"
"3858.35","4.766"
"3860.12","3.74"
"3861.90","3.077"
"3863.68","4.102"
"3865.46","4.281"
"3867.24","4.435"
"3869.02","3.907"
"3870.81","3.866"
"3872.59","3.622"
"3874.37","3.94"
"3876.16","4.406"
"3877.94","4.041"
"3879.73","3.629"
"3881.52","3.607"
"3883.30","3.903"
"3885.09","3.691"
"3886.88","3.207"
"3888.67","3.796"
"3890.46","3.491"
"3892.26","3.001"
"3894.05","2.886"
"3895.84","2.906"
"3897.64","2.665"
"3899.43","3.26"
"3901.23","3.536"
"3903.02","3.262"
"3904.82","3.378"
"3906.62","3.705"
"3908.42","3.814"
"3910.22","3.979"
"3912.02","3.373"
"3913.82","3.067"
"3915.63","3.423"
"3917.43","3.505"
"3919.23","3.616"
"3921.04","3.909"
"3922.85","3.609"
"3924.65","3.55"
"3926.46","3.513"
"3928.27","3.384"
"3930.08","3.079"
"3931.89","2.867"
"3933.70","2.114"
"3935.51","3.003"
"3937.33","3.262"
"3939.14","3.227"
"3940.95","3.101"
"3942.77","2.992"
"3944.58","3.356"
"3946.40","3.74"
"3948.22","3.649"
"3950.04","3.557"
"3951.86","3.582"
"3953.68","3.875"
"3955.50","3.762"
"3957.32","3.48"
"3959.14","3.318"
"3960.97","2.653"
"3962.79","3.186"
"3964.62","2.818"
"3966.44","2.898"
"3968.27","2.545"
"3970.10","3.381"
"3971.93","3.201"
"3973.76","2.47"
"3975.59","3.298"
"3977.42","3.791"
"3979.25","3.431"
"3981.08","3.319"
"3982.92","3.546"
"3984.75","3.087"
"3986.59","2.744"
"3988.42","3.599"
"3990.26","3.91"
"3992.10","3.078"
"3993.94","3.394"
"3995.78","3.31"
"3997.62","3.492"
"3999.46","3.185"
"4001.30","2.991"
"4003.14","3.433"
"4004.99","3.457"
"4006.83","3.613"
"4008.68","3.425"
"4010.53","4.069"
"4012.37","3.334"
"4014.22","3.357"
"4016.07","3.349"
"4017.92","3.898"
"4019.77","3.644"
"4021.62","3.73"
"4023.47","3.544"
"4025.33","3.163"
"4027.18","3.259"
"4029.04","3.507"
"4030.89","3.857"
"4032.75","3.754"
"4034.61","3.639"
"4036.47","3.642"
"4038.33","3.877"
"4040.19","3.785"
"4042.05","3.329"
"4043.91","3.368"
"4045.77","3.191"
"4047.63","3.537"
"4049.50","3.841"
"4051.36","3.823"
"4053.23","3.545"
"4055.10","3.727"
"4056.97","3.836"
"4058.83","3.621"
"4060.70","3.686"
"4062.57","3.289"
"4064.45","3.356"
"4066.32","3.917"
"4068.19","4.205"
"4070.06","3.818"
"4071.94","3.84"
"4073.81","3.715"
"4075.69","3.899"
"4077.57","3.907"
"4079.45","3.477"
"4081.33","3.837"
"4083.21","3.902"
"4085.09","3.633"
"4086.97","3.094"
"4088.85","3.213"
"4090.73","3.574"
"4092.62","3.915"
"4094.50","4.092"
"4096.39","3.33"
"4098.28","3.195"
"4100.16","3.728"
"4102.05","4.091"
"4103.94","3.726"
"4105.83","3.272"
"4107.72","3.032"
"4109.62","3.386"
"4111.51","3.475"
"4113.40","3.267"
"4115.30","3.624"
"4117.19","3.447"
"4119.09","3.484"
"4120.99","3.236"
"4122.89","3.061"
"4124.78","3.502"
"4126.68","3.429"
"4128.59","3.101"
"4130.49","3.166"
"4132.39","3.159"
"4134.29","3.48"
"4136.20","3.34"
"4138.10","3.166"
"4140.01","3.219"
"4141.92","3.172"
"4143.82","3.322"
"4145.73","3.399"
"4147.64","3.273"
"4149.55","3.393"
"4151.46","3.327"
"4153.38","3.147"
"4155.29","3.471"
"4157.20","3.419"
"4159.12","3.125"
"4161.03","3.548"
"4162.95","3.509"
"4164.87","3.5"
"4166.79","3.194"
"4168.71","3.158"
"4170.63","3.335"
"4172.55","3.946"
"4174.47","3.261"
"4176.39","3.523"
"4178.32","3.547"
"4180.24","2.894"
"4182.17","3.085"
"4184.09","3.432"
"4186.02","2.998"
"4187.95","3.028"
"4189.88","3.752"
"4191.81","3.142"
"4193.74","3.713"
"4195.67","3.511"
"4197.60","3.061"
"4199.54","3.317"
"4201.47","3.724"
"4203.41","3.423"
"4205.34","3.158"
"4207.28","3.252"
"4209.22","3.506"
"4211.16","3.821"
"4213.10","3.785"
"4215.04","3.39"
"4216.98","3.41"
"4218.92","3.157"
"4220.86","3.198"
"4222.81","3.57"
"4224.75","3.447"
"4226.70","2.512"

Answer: 4014.22 angstroms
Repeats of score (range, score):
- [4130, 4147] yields 4145.73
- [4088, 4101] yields 4098.28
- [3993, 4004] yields 4003.14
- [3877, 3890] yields 3886.88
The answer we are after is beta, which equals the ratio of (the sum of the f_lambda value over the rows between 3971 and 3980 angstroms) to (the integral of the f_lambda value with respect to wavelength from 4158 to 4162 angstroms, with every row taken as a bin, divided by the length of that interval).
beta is 4.9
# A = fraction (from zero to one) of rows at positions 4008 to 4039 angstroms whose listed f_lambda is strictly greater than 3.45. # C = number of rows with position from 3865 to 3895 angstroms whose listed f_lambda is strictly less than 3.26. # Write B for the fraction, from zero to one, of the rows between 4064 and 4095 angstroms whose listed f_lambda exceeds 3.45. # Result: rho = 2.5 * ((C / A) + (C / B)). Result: 21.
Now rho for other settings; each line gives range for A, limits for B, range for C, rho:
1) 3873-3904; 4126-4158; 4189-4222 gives 153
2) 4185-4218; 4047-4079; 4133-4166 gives 45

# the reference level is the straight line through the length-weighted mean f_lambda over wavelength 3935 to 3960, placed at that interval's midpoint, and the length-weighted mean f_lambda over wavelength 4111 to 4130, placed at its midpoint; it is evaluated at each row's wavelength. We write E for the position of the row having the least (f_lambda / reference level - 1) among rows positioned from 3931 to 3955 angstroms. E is 3933.70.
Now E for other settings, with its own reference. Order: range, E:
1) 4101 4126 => 4107.72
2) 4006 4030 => 4025.33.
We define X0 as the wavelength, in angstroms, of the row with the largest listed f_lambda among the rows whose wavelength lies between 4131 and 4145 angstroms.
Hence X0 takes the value 4134.29 angstroms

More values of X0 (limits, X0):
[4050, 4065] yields 4056.97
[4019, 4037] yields 4030.89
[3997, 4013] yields 4010.53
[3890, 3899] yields 3890.46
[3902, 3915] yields 3910.22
